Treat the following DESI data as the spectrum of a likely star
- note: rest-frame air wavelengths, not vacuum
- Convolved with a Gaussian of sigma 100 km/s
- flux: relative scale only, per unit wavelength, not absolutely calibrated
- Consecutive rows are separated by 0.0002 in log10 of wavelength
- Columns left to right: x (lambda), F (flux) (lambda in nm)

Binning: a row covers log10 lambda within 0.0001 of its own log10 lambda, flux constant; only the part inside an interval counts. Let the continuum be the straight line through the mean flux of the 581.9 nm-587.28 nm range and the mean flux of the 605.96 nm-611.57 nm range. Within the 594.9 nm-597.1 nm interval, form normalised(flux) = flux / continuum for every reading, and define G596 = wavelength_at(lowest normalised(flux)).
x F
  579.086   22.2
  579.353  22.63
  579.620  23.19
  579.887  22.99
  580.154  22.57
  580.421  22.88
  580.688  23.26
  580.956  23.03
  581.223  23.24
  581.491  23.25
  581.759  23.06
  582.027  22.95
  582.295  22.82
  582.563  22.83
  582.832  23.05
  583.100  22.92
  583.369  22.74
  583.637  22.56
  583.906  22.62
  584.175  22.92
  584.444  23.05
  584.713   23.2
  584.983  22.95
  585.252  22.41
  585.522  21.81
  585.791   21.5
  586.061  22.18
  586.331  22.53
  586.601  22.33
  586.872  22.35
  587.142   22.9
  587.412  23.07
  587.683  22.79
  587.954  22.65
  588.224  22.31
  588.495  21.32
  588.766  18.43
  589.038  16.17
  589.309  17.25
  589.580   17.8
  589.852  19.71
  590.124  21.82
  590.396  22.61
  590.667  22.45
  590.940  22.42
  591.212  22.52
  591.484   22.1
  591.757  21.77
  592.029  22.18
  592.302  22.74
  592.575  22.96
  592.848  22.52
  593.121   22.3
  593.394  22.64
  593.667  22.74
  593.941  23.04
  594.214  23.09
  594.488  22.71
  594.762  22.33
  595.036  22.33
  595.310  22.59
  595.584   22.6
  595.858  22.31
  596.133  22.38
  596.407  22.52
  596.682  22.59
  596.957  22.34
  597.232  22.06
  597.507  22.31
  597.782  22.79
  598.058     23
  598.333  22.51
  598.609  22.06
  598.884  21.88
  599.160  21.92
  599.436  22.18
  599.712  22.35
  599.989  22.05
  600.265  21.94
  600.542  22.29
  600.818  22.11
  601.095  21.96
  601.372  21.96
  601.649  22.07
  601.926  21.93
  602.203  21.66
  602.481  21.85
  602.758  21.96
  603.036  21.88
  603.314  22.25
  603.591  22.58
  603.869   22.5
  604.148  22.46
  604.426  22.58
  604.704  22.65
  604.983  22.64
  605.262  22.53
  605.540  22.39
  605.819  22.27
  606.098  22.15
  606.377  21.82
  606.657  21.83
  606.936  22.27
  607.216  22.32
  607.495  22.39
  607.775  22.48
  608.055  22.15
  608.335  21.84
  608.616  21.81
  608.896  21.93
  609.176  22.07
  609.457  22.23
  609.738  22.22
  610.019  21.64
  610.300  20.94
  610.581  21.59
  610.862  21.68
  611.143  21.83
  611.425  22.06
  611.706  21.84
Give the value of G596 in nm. 595.036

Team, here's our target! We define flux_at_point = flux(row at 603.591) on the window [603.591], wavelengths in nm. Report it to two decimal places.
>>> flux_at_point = 22.58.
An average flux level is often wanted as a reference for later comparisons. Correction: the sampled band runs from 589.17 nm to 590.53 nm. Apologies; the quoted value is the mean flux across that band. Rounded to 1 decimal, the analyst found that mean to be 19.8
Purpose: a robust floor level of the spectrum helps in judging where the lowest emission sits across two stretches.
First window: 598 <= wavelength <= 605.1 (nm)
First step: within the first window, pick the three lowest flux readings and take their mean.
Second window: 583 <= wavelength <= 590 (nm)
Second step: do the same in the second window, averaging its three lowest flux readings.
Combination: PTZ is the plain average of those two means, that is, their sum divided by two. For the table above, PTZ 19.4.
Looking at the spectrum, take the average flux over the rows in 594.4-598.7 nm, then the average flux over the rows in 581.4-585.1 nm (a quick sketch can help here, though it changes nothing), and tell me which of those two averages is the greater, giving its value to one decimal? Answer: 22.9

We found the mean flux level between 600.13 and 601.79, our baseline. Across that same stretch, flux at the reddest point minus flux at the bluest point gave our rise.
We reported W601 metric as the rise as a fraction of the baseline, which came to 0.006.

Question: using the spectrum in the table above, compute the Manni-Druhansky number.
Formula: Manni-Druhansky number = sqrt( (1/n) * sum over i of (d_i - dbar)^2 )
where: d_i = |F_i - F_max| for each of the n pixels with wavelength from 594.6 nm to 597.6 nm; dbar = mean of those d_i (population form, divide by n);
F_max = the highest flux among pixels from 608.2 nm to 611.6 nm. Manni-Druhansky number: 0.12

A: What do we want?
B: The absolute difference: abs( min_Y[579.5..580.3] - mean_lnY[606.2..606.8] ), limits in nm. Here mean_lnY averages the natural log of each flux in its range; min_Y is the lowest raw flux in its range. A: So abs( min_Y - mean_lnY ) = 19.5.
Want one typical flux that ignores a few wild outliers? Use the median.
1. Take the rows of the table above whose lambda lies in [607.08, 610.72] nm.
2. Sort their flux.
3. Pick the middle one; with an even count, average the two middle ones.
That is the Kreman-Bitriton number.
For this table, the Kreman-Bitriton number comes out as 22.1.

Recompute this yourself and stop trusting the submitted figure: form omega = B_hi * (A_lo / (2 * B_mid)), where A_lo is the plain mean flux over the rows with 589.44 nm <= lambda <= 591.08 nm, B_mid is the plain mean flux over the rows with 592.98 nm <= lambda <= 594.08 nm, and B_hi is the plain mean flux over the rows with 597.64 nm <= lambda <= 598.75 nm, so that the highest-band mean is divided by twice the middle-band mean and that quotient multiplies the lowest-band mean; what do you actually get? 10.5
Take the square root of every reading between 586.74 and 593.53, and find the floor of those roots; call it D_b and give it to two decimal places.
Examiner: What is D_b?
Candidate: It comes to 4.02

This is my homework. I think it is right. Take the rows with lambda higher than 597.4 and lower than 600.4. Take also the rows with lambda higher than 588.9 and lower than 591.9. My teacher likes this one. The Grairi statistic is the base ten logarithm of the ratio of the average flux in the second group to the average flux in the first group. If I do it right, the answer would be -0.034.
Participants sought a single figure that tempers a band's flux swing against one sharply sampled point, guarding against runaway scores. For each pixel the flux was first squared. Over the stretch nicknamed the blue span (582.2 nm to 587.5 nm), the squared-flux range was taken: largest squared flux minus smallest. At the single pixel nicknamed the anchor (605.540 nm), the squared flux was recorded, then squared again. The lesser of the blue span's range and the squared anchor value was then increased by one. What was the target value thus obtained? 77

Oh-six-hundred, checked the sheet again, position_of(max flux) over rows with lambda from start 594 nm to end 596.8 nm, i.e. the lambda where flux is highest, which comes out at 594.214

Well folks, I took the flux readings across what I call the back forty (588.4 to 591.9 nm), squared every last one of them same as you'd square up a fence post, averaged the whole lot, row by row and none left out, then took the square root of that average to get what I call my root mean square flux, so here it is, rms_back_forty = 20.6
